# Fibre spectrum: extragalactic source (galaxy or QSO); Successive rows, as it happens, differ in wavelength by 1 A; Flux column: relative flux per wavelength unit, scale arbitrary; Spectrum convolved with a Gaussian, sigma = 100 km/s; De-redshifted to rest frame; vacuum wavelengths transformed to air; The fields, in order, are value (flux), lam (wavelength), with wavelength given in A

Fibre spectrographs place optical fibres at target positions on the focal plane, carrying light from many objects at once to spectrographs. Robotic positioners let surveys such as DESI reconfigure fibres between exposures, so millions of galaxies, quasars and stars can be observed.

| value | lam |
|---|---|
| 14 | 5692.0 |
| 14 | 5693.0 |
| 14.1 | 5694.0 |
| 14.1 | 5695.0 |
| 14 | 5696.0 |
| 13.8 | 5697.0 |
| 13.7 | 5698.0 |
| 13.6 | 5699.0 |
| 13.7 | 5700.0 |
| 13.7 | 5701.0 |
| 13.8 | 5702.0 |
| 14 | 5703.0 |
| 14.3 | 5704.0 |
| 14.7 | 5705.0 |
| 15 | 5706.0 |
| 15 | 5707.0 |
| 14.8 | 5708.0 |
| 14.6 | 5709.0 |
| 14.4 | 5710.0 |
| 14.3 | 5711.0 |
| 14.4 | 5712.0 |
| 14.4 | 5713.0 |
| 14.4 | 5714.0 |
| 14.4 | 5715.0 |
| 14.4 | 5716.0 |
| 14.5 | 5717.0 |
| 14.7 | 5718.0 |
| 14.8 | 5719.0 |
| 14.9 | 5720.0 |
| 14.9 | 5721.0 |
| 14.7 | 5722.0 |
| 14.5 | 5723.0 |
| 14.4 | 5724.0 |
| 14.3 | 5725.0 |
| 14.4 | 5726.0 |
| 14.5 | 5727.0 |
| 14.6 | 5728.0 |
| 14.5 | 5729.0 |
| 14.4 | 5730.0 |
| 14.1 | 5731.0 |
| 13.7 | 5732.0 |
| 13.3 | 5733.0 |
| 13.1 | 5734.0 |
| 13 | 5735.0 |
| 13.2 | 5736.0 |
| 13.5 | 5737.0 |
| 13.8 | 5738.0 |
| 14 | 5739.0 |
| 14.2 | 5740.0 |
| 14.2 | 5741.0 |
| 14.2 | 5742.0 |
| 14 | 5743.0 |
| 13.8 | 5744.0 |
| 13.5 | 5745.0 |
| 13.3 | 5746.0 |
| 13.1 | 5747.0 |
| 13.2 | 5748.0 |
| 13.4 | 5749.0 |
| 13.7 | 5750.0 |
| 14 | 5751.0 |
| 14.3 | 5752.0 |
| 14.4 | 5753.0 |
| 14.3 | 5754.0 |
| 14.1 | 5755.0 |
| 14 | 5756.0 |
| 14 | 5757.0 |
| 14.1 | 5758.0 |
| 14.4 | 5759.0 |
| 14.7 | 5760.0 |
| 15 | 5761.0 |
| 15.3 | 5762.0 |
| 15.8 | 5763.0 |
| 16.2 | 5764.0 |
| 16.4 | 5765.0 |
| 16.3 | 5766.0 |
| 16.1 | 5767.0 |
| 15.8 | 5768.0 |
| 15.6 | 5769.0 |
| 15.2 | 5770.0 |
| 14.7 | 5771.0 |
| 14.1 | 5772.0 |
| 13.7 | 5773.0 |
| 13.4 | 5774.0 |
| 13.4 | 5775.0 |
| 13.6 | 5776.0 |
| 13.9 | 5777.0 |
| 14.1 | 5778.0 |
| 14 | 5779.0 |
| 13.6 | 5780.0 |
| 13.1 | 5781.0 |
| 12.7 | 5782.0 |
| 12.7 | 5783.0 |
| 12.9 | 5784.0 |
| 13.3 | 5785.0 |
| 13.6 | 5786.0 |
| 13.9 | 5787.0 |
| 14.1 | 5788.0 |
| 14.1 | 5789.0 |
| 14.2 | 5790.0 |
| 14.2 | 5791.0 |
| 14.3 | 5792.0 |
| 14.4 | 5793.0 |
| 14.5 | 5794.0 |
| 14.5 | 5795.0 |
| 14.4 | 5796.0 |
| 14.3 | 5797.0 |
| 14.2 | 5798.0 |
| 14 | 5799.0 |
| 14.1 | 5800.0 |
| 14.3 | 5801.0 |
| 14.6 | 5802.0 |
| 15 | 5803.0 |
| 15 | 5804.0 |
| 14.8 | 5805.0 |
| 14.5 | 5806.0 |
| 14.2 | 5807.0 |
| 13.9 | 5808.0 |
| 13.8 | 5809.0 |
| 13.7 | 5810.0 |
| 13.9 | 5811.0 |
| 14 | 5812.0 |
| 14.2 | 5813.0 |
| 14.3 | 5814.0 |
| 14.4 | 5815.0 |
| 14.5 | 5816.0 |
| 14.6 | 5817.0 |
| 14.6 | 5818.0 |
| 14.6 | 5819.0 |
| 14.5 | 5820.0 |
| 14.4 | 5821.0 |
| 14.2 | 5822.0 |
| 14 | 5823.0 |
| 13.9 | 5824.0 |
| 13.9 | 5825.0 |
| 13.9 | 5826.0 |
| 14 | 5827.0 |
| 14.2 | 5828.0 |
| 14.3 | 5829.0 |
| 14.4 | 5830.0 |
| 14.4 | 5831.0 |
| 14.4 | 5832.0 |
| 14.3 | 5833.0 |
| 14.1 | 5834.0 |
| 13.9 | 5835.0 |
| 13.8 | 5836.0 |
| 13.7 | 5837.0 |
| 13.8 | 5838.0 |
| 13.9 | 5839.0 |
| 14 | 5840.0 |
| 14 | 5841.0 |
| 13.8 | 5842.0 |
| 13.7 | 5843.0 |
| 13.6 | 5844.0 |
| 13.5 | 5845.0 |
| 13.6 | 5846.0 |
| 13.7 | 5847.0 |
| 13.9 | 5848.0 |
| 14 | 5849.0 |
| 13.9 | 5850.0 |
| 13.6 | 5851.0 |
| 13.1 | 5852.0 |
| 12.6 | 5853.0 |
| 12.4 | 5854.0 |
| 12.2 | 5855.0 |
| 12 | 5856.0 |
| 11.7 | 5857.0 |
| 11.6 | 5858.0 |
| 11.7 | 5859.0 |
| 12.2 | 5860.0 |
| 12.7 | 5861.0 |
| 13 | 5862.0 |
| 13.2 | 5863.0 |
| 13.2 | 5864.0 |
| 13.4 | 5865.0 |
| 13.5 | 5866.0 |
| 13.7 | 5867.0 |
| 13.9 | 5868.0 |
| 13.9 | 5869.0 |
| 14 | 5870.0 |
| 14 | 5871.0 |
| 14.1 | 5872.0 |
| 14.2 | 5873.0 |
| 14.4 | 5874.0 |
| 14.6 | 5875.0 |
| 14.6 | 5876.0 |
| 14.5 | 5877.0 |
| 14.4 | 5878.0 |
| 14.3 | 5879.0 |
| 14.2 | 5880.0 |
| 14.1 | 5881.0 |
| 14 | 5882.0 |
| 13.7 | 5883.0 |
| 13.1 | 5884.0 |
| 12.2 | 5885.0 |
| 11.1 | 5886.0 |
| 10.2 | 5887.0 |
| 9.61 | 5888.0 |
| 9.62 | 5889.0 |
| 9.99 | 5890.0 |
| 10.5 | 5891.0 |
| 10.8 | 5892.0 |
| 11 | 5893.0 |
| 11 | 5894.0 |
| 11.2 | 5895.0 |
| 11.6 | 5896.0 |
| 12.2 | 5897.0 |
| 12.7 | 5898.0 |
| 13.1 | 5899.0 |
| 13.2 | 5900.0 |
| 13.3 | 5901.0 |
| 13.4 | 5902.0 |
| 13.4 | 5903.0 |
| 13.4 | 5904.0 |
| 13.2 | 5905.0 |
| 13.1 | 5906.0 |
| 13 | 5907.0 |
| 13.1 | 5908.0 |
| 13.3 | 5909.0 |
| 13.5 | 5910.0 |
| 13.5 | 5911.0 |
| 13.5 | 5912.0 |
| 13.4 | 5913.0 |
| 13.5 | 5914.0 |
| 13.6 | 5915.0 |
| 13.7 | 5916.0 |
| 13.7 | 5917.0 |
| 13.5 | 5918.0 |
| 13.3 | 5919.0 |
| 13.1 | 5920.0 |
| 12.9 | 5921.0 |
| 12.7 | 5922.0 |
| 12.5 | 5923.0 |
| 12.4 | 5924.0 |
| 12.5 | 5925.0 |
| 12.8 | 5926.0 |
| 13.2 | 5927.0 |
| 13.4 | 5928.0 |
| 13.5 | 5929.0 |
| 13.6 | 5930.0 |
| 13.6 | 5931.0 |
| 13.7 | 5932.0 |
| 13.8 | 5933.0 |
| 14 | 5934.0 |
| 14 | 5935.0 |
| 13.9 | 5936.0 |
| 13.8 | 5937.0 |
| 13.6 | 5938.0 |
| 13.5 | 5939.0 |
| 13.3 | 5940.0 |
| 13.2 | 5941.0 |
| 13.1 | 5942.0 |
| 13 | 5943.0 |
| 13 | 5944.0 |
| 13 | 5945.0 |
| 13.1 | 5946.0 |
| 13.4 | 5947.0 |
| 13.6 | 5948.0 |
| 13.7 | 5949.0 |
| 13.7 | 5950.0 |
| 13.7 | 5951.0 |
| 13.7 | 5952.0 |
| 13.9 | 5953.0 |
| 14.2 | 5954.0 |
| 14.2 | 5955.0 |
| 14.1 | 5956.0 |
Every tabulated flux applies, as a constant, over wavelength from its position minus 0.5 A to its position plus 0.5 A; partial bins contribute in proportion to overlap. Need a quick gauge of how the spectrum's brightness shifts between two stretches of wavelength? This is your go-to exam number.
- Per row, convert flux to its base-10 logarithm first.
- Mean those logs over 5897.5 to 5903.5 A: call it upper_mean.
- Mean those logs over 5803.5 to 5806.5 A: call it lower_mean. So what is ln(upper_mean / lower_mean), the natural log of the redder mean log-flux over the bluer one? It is -0.043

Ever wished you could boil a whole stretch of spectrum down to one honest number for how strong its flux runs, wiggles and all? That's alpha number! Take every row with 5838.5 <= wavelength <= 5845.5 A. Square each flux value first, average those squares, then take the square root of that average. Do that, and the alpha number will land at 13.8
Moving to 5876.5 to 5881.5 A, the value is 14.3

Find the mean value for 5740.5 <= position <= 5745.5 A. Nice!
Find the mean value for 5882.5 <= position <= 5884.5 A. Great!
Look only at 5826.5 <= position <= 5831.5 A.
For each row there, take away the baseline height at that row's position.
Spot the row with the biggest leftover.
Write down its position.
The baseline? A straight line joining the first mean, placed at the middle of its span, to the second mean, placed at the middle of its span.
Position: 5831.0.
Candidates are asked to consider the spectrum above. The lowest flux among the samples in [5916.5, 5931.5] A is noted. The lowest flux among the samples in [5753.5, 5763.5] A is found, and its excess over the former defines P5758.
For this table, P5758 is 1.6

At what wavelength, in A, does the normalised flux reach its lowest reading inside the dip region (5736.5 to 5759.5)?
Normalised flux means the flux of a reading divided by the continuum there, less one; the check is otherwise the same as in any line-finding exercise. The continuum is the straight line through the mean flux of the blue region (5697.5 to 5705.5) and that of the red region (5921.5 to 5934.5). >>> 5747.0 A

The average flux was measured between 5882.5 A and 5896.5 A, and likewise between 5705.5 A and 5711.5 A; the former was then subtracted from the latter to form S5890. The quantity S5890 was 3.6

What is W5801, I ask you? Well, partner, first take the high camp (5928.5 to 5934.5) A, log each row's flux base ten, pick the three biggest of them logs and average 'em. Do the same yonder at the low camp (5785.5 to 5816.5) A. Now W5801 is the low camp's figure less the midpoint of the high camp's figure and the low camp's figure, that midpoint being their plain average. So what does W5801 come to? 0.017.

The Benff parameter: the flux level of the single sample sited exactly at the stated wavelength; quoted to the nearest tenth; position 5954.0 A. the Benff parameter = 14.2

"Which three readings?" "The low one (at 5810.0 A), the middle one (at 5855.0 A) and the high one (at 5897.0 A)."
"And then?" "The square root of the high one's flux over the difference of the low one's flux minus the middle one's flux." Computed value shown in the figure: 2.9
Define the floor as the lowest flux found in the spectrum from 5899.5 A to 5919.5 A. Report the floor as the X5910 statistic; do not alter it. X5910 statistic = 13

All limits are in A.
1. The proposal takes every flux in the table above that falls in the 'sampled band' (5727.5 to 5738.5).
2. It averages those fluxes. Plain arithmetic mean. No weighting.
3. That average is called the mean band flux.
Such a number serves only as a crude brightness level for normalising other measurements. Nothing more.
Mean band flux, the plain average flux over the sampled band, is 13.7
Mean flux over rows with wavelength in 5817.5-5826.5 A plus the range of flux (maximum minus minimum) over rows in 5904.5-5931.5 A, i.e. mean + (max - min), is 15.5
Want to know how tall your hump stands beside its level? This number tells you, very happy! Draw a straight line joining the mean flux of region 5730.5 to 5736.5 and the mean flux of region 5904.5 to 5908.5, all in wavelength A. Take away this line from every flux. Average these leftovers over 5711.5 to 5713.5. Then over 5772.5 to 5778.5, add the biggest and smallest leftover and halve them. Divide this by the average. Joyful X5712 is 0.44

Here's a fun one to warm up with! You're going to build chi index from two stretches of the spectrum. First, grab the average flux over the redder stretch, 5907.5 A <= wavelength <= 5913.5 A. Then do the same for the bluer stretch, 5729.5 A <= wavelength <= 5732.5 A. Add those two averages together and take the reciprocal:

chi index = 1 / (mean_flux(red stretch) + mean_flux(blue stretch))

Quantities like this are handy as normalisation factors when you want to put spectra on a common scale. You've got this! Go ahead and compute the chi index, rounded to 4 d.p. 0.0364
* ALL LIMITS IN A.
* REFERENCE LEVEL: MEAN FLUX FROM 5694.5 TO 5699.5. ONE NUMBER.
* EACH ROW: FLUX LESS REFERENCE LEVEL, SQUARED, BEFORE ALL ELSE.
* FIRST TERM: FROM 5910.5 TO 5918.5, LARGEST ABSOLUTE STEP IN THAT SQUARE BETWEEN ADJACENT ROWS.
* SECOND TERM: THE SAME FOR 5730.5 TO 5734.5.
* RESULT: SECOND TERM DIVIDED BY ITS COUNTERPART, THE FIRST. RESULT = 2.8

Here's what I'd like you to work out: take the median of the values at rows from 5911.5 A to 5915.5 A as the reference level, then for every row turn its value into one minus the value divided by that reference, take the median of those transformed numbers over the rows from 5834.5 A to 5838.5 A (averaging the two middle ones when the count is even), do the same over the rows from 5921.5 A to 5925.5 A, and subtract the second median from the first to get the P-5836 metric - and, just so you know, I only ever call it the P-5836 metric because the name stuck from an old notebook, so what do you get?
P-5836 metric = -0.10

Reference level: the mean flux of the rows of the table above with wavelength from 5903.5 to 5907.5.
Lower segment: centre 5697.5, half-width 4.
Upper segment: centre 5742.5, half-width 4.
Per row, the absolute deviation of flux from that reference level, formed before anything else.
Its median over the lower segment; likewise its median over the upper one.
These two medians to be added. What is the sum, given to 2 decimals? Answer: 1.40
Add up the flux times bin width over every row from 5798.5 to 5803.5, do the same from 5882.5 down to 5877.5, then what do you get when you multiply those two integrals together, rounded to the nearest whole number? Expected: 5112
